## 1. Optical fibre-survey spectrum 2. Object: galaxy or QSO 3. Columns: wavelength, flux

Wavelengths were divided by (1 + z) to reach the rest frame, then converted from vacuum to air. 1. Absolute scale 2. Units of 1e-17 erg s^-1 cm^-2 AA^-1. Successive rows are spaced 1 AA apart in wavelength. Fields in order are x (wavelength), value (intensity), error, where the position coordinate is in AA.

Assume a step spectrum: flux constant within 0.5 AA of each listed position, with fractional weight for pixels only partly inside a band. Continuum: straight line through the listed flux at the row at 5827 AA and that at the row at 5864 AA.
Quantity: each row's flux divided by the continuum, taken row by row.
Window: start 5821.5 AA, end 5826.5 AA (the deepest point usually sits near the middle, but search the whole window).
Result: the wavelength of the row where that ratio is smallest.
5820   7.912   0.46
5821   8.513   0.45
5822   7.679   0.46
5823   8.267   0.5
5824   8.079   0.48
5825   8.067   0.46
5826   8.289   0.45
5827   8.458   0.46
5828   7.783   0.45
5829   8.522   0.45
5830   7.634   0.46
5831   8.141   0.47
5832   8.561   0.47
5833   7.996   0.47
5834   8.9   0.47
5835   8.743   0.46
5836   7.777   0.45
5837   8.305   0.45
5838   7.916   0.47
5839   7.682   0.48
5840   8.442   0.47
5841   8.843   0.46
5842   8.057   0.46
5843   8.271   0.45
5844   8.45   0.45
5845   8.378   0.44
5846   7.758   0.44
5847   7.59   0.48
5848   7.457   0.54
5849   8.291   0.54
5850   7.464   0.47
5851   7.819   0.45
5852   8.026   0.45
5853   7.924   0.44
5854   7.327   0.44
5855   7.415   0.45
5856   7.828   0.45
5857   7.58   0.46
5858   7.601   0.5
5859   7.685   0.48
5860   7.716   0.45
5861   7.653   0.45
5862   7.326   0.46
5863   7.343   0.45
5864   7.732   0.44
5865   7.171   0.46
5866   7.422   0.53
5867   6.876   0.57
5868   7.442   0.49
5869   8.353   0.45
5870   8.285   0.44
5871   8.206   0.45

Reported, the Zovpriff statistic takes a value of 5822 AA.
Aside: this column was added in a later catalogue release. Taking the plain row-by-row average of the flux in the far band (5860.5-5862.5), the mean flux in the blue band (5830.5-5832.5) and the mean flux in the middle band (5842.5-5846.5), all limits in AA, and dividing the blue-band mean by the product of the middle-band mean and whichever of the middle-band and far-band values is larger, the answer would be 0.124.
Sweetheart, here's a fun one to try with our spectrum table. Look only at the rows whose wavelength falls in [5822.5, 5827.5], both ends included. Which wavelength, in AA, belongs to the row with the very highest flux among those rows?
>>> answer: 5827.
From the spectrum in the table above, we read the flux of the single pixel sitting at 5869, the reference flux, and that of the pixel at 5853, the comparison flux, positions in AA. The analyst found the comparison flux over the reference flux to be 0.95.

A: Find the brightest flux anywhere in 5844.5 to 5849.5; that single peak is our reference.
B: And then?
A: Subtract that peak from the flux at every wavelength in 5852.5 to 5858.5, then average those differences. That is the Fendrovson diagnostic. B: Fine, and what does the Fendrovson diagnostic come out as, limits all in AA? -0.8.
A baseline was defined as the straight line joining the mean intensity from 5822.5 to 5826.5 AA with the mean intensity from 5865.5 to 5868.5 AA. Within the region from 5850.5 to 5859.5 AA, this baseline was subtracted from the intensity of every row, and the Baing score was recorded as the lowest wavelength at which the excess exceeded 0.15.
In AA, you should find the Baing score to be 5851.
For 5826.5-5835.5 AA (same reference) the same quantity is 5827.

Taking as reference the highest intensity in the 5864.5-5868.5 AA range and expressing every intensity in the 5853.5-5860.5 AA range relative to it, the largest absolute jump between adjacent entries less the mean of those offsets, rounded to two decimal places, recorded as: 0.26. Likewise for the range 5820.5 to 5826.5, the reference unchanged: 0.13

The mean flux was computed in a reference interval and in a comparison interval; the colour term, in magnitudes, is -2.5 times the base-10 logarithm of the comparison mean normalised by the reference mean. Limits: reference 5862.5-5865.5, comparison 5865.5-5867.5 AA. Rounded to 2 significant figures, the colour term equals 0.040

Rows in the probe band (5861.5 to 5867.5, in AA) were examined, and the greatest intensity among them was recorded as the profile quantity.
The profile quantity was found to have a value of 7.732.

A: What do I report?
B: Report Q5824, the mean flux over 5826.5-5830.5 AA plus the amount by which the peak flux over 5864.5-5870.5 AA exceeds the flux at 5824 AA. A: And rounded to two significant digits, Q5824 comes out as 8.4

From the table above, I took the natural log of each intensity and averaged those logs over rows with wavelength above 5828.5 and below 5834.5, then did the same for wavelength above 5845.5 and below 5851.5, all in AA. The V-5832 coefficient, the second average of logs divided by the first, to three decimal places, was 0.967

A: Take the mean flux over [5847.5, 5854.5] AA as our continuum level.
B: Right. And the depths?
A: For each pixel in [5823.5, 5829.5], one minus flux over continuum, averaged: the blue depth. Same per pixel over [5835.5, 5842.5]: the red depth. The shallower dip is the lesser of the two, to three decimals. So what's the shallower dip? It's -0.057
